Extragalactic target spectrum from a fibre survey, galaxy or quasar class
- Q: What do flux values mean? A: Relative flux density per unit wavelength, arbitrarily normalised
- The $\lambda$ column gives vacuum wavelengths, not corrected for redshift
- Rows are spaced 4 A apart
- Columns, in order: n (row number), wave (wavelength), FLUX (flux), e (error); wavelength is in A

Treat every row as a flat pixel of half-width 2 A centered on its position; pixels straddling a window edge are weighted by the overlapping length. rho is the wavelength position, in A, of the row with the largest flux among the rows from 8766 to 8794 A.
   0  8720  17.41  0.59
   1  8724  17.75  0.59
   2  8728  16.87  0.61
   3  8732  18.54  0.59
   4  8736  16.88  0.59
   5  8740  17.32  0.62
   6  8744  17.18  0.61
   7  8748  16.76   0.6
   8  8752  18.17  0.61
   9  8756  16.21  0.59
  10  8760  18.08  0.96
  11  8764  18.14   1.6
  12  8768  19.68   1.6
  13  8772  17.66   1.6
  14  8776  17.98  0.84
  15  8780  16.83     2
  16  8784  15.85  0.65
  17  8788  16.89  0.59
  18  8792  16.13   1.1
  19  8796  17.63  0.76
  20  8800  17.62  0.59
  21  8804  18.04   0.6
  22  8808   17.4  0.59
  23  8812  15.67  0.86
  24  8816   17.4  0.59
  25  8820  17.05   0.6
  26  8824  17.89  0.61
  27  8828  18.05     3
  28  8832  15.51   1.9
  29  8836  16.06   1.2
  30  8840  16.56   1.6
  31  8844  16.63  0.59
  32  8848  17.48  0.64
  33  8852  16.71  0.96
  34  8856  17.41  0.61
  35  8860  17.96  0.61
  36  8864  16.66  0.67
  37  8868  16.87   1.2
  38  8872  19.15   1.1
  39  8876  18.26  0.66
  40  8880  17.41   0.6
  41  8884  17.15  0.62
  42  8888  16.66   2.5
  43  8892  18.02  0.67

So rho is 8768 A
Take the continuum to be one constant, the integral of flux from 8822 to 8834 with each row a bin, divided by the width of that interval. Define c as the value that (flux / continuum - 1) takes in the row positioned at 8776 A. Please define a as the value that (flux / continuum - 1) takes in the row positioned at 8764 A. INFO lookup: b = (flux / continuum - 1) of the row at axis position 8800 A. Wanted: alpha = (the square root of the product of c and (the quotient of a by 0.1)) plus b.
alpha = 0.19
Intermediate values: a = 0.06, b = 0.03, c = 0.048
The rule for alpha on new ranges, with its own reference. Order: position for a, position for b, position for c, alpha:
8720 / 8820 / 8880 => 0.04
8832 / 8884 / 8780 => 0.13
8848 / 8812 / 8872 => 0.06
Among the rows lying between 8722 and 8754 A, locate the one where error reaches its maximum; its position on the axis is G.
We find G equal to 8740 A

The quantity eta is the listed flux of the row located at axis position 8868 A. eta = 16.87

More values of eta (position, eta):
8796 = 17.63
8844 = 16.63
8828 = 18.05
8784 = 15.85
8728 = 16.87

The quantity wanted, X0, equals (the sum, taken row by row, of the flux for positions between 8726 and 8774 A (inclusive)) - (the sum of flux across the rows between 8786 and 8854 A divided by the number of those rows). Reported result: 195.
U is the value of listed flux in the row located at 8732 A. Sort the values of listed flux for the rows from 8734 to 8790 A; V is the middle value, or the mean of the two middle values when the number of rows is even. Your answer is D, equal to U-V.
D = 1.3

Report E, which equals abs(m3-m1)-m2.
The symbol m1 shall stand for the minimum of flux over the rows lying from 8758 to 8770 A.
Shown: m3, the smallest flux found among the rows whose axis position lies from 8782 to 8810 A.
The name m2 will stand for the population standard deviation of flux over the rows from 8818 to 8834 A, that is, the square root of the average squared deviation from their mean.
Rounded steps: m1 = 18.08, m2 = 1.01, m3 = 15.85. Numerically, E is 1.2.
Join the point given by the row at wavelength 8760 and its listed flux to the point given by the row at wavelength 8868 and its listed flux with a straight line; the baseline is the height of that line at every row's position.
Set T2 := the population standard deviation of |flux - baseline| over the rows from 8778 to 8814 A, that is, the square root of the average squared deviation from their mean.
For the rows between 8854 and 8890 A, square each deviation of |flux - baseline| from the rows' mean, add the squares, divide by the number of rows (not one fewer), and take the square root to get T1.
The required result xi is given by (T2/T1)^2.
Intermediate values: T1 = 0.72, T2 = 0.73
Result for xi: 1.03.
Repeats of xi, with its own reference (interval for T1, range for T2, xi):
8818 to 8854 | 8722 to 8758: 1.91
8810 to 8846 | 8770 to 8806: 1.32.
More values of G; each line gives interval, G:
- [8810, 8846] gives 8828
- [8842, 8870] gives 8868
